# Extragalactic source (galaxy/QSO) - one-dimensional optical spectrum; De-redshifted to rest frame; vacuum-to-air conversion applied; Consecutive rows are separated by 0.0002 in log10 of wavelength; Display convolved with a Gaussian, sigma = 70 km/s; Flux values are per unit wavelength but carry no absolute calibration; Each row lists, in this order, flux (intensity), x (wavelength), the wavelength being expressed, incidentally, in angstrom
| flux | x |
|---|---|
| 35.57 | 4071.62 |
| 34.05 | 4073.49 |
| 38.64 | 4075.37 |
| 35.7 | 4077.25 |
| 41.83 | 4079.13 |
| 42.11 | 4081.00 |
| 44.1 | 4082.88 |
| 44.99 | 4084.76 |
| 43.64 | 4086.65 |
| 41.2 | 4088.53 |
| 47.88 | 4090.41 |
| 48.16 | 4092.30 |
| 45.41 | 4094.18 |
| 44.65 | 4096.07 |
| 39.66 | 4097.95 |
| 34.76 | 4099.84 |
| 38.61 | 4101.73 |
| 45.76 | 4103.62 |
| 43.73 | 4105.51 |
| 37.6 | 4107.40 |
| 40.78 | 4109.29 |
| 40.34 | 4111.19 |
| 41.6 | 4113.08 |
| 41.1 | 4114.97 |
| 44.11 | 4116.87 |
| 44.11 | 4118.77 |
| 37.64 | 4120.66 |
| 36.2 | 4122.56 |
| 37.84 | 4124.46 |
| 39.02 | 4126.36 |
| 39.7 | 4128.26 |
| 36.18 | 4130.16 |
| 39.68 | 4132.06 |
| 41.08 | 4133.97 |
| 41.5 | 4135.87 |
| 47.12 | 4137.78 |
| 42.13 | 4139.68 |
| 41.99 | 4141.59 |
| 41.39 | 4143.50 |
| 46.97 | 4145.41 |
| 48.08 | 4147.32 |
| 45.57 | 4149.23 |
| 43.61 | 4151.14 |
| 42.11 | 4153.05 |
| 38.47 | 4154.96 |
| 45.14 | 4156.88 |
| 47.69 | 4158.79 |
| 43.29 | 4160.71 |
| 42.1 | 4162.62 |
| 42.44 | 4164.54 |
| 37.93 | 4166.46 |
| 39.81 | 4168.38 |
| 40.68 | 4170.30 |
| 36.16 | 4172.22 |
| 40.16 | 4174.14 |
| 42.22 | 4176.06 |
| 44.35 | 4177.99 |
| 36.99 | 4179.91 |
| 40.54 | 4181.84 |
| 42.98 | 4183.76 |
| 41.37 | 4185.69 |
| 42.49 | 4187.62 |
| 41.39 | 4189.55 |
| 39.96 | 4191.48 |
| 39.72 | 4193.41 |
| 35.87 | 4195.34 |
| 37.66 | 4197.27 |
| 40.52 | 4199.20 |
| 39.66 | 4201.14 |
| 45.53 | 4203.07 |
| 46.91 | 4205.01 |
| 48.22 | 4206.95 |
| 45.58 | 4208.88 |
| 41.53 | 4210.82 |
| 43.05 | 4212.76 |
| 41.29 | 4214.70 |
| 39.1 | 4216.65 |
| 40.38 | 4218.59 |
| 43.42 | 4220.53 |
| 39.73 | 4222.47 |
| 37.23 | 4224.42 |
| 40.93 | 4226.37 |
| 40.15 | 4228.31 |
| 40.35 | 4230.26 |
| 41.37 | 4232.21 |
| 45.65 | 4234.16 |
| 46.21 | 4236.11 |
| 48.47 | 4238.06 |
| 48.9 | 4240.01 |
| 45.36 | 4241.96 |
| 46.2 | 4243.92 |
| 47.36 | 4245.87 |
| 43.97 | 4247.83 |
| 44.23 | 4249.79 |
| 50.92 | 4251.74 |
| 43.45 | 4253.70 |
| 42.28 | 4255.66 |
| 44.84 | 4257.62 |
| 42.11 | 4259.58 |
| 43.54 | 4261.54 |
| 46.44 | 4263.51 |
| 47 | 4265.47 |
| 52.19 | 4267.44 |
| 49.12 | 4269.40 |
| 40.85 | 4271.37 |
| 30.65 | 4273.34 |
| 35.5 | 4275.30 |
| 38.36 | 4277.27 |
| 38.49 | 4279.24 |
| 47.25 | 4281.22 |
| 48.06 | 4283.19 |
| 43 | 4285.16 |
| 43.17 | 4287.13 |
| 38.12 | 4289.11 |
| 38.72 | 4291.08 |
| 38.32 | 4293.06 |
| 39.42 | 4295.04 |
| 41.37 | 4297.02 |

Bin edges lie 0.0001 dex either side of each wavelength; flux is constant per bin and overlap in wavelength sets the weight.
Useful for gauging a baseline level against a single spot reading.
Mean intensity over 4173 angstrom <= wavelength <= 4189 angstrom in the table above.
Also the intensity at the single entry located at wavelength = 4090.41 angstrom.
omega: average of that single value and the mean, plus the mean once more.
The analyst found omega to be 86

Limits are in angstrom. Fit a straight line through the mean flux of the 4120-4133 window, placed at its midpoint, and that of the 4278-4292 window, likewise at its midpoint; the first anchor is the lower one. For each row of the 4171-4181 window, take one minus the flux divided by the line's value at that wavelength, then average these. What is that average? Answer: -0.015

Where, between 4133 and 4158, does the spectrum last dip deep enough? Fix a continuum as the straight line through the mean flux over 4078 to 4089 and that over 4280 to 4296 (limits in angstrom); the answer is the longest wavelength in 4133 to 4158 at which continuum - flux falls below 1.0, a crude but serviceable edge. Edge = 4156.88 angstrom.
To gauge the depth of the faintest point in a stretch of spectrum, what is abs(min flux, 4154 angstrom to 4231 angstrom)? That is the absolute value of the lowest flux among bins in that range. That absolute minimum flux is 35.9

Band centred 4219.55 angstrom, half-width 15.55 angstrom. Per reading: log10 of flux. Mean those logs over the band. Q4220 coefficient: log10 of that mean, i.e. 0.211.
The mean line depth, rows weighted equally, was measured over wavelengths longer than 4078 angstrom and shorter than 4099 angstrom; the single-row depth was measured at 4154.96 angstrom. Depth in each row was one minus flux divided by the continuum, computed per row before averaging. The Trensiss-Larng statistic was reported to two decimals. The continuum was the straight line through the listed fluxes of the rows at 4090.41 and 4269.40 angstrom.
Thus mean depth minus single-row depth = -0.12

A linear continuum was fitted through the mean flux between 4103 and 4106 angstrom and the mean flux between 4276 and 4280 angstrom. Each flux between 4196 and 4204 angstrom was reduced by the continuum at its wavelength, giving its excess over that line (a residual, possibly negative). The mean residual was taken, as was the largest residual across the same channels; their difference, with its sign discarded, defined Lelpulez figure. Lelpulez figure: 5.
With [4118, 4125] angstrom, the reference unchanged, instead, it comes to 5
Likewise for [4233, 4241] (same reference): 2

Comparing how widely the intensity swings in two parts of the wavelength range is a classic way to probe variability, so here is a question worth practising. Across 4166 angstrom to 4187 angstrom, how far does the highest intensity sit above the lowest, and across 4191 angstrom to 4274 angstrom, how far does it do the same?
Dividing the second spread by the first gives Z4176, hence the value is 2.6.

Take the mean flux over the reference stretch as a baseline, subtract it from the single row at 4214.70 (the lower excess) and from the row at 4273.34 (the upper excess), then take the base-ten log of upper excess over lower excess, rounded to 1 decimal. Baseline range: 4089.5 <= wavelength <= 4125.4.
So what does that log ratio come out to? 1.6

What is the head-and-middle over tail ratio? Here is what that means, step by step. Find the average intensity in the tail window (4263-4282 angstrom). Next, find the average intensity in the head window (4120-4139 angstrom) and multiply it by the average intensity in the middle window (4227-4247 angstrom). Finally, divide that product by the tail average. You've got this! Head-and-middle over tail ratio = 42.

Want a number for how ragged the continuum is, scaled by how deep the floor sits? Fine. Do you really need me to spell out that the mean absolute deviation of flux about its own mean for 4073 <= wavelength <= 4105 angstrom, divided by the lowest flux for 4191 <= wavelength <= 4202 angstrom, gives 0.0991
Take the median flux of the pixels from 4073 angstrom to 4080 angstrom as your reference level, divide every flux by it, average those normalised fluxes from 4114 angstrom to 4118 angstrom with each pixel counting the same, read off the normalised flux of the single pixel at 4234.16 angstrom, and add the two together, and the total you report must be 2.37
